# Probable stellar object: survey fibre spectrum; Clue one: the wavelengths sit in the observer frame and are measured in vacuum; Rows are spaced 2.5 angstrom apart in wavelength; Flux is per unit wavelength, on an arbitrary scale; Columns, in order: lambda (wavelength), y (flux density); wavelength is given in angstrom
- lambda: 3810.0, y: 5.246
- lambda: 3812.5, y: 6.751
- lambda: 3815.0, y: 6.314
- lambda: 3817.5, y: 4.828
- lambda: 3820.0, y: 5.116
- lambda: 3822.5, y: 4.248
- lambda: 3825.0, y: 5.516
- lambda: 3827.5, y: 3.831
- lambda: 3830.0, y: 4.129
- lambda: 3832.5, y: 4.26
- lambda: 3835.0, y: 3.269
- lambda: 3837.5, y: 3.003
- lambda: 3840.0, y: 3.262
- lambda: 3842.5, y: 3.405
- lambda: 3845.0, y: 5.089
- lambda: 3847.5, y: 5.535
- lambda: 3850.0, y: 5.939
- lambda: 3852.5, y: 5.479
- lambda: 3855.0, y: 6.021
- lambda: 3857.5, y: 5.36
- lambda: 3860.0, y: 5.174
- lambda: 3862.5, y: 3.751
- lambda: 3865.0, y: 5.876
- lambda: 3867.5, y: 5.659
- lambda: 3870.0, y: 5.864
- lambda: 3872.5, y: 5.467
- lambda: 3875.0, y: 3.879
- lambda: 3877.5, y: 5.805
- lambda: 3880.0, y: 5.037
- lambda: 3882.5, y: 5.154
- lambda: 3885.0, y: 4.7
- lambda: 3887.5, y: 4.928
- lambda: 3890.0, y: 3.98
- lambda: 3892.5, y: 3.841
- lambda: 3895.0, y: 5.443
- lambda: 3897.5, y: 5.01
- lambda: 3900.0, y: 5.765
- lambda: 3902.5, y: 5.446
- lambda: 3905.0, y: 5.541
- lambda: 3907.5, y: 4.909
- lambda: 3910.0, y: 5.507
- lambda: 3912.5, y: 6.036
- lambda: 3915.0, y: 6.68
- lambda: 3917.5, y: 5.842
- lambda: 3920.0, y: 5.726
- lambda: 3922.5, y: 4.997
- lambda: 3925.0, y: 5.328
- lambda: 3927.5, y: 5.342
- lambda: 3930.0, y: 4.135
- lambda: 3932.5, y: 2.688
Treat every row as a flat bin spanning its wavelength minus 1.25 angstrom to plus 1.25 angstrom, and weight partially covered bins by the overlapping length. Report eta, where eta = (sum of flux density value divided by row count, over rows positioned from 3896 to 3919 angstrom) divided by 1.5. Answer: 3.76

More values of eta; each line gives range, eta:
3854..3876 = 3.49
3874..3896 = 3.17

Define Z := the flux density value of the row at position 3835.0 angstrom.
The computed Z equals 3.269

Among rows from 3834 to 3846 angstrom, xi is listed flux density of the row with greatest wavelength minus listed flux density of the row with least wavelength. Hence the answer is 1.82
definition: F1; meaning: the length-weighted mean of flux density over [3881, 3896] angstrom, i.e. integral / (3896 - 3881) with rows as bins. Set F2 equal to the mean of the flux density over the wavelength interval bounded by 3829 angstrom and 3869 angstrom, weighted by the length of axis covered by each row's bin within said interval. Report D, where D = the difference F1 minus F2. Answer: 0.0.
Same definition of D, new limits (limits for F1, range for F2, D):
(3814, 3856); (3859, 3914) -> -0.5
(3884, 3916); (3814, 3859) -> 0.5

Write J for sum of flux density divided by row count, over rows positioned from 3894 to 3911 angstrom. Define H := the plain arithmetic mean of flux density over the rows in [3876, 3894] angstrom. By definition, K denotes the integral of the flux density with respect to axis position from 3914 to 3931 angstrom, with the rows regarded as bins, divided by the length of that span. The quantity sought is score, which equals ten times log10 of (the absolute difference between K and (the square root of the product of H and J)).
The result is -4.3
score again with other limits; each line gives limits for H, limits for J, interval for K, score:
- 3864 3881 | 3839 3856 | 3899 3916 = -2.8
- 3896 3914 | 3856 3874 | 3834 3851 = 0.7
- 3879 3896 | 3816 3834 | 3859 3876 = -3.3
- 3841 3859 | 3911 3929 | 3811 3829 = -5.8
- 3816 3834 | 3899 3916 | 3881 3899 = -4.5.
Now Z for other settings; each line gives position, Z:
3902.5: 5.446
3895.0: 5.443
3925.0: 5.328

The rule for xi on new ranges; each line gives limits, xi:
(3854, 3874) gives -0.55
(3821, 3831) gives -0.12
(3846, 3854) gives -0.06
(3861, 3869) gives 1.91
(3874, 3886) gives 0.82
